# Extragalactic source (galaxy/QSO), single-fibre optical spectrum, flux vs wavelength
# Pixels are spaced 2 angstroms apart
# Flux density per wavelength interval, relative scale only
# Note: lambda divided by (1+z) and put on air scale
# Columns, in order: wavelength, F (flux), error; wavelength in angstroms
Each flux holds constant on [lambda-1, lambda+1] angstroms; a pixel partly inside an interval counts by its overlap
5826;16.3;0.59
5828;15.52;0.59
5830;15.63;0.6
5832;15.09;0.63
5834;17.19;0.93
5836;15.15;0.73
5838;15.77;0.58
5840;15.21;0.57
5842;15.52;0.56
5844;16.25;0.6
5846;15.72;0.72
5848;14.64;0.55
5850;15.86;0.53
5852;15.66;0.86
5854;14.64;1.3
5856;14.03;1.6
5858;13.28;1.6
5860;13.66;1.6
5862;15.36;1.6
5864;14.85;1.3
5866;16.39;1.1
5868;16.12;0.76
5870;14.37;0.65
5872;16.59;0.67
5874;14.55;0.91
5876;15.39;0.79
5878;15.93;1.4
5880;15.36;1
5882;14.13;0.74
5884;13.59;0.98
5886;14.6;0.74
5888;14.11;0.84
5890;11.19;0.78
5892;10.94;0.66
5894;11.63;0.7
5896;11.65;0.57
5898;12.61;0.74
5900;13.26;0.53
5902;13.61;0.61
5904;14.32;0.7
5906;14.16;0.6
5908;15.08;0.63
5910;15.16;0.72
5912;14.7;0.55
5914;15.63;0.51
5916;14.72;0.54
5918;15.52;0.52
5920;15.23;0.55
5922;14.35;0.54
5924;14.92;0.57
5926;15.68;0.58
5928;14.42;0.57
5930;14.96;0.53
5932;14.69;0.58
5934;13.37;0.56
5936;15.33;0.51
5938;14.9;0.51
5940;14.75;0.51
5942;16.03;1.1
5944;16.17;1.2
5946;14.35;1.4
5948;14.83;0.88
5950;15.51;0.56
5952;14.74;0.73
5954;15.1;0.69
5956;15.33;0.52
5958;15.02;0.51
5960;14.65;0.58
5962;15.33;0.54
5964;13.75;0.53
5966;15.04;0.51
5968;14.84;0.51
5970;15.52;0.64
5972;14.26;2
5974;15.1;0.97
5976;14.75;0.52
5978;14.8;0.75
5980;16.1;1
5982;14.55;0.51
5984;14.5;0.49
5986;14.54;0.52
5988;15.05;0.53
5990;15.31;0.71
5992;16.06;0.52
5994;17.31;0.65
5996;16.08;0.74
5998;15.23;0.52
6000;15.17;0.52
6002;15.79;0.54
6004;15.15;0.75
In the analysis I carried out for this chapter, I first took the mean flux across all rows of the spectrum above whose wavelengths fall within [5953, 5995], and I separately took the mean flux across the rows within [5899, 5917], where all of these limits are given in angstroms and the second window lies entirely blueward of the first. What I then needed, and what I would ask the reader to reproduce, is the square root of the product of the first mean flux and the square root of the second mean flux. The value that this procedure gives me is 7.58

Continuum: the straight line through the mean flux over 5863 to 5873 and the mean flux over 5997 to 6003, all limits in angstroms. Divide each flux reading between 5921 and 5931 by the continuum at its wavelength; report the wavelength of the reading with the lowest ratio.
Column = 5922 angstroms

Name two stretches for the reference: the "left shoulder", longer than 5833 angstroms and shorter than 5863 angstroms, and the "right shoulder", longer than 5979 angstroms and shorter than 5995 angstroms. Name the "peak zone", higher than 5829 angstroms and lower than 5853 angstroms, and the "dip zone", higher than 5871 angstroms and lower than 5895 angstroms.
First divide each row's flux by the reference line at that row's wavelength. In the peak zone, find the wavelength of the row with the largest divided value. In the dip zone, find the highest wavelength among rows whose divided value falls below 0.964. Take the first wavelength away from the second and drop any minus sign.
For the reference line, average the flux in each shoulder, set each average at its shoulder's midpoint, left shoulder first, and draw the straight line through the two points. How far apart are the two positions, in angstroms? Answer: 60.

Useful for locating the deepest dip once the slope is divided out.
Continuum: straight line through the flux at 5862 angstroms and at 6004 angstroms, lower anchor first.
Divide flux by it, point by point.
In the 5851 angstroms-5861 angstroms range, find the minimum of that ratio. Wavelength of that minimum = 5858 angstroms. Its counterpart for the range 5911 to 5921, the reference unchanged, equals 5912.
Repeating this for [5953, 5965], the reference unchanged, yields 5964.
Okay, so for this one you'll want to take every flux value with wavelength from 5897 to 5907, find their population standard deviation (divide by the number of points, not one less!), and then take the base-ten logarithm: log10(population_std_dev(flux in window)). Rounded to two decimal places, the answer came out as -0.21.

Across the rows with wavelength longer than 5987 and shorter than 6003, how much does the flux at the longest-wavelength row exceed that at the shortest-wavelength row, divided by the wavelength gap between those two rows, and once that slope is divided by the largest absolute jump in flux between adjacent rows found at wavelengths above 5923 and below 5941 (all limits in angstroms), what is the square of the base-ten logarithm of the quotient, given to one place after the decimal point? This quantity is 2.5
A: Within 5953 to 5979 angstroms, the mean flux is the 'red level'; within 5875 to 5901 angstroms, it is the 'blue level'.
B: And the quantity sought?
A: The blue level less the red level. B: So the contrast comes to -1.5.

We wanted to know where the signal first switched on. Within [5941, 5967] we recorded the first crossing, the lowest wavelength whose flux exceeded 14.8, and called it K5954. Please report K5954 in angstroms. 5942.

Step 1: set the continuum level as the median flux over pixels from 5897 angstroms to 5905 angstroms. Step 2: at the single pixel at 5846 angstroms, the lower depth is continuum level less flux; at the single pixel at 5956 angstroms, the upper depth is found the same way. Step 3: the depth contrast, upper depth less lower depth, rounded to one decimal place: 0.4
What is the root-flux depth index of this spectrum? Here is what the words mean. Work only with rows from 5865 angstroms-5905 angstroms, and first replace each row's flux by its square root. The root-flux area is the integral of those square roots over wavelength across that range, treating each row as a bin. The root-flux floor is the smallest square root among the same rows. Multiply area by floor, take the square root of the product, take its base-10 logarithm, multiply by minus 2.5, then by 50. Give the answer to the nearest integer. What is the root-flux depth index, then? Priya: -168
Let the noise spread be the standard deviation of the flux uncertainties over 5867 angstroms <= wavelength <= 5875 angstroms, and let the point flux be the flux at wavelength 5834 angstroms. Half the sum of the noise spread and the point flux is 8.65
